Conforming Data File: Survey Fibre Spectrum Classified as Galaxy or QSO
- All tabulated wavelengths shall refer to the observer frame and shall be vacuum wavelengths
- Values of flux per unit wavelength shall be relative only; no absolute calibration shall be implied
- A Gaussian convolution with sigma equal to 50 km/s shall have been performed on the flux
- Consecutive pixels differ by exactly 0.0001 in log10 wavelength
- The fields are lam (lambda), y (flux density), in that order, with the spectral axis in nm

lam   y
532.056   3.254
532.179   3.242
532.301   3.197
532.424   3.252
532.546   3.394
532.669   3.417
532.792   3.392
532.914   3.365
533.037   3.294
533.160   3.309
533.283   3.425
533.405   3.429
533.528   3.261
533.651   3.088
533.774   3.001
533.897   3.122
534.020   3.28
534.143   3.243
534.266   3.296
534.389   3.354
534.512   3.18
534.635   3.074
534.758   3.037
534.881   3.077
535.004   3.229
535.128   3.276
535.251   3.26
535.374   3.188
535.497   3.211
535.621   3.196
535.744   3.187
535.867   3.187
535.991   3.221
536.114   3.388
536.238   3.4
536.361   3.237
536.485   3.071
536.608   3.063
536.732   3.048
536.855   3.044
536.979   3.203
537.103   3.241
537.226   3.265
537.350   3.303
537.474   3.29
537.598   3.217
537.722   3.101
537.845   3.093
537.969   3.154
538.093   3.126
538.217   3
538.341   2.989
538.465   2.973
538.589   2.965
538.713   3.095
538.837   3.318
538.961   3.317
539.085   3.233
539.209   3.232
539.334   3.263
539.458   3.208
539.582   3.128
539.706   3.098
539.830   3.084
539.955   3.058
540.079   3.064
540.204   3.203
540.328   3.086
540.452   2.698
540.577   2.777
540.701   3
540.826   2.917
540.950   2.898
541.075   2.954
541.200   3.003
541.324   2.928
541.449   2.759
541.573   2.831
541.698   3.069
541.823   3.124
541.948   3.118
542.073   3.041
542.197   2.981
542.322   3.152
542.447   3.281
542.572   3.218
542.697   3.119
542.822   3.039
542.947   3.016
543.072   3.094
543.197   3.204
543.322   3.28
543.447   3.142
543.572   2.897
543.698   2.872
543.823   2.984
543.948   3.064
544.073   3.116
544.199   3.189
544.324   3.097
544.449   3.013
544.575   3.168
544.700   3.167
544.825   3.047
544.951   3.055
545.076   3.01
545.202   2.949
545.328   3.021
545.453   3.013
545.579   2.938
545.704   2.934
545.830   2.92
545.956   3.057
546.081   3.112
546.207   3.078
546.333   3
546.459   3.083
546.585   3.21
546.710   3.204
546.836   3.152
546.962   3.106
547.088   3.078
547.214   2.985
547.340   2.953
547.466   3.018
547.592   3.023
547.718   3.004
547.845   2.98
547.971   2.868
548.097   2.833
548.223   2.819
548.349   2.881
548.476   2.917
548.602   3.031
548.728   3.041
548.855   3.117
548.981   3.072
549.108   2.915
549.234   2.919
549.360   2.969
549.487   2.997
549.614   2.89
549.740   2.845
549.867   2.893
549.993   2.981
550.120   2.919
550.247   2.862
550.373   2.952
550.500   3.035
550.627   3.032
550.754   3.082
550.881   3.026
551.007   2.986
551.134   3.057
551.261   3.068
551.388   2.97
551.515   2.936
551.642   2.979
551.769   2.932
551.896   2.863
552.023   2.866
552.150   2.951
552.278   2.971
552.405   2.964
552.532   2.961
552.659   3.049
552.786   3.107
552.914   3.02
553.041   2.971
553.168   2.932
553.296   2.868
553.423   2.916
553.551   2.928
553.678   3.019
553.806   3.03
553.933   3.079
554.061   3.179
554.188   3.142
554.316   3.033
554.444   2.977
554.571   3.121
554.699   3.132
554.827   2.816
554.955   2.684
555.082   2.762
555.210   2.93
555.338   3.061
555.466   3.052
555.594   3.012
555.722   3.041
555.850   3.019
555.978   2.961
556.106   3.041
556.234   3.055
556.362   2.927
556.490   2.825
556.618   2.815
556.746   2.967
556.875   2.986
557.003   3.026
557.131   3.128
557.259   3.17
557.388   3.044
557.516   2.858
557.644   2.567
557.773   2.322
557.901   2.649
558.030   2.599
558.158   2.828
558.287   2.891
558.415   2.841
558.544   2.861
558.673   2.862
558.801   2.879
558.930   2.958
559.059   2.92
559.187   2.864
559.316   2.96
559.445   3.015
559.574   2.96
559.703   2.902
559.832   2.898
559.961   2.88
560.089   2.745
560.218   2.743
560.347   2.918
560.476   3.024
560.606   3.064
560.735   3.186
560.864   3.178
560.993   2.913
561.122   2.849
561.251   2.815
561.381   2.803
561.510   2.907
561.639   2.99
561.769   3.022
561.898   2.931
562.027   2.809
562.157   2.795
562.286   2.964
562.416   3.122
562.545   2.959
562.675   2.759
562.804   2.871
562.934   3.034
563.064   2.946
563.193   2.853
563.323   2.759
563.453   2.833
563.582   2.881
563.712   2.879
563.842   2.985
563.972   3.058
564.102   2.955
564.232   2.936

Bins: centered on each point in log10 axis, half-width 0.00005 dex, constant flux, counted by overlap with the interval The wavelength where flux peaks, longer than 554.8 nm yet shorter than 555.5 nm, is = 555.338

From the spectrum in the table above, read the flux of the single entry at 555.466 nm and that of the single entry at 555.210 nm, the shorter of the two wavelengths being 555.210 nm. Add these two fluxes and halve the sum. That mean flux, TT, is 2.99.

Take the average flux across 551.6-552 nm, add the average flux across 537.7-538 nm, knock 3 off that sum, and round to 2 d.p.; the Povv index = 3.04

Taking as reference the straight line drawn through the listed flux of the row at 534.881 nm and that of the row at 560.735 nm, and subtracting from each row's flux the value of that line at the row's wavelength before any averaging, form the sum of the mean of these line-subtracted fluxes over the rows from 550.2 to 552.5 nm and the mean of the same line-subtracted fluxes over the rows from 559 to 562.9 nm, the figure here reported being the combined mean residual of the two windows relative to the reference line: -0.43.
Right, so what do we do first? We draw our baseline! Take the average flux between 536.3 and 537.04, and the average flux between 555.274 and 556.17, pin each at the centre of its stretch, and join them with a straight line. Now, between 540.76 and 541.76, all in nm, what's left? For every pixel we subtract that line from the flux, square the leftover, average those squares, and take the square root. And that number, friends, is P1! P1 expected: 0.19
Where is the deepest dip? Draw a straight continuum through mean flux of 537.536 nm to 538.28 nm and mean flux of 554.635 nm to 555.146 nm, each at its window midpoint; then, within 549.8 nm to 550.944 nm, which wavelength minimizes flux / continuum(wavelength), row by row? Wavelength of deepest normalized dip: 550.247 nm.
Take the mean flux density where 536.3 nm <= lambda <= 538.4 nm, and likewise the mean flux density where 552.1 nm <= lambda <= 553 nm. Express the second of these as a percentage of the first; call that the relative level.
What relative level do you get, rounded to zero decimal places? 96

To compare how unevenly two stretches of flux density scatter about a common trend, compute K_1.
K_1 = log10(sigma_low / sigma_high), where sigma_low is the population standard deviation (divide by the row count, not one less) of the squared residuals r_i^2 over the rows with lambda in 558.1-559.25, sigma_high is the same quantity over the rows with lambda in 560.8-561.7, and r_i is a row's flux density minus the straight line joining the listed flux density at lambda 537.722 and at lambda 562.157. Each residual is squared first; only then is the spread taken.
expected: -1.0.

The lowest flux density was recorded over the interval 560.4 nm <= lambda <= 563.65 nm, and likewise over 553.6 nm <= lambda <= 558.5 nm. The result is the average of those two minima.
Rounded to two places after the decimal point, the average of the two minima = 2.54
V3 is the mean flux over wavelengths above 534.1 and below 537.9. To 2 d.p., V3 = 3.20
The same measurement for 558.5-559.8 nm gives 2.92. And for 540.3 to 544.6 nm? 3.03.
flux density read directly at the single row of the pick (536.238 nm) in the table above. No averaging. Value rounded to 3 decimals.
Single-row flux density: 3.400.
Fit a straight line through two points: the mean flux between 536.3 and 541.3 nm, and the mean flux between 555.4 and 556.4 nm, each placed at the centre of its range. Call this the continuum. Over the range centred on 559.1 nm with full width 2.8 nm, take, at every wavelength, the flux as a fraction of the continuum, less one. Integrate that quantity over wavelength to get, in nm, -0.15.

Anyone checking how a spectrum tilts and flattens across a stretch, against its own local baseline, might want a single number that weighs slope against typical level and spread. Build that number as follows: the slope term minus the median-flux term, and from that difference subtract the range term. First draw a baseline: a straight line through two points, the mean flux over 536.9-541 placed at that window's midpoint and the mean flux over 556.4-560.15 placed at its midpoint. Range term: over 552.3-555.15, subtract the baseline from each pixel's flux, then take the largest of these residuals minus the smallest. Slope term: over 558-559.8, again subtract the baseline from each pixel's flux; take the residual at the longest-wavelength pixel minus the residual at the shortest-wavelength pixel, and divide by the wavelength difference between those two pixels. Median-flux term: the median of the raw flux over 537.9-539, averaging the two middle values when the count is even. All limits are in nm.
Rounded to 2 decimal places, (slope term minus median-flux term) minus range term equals -3.39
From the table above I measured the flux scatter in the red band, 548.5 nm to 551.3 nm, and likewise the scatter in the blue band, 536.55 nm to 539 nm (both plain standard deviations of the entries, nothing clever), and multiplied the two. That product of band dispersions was 0.009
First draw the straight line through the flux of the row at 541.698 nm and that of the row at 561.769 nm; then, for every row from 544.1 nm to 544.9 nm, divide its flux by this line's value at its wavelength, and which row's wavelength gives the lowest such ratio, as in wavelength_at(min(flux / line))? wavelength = 544.449 nm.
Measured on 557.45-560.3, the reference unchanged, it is 557.773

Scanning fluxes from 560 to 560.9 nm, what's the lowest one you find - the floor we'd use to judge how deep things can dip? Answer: 2.743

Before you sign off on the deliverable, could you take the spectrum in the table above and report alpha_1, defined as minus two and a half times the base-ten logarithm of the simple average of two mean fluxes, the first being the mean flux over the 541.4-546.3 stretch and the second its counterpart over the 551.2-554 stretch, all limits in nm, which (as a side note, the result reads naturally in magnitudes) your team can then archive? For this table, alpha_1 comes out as -1.20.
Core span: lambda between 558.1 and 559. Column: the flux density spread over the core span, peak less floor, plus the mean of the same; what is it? 3.00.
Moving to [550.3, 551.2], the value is 3.15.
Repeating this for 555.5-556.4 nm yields 3.14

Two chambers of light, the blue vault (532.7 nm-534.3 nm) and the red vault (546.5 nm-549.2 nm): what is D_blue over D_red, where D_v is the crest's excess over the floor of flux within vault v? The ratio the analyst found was 1.1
